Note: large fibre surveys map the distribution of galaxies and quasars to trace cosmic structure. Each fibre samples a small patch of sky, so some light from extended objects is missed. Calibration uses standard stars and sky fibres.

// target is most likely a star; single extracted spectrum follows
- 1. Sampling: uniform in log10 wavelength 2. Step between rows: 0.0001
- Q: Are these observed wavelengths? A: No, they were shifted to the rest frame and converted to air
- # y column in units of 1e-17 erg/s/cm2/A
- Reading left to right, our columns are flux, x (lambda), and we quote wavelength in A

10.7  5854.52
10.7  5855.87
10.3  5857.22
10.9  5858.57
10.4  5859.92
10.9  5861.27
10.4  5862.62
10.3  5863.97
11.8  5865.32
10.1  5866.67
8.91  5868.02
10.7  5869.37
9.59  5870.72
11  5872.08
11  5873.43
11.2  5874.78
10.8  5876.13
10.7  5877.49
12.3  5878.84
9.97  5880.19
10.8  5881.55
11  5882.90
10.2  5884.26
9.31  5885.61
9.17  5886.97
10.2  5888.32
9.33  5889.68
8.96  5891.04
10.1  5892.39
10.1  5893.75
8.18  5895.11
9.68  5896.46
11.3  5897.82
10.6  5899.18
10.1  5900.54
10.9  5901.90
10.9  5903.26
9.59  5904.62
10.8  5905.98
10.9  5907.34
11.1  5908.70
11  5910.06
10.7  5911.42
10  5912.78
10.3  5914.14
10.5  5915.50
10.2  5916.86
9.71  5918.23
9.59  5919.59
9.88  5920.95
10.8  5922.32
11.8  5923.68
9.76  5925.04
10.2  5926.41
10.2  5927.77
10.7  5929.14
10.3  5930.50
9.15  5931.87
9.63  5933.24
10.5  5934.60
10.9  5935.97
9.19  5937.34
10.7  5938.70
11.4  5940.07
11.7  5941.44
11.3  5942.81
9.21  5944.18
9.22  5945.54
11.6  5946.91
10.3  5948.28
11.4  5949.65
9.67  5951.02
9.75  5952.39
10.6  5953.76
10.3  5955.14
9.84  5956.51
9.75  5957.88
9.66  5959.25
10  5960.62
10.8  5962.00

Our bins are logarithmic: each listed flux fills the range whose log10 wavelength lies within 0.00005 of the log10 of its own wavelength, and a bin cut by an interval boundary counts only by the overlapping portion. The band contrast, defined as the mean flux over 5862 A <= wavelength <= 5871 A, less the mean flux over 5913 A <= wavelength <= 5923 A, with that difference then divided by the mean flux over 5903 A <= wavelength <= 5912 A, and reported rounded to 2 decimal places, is 0.01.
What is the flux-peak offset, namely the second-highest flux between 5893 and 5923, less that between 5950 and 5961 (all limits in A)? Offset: 0.80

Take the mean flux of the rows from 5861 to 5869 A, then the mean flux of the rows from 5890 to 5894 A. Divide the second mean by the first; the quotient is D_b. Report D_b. 0.93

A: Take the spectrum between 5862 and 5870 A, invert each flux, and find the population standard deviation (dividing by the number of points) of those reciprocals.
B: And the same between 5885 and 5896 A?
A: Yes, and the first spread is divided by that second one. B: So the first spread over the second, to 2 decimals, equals 1.07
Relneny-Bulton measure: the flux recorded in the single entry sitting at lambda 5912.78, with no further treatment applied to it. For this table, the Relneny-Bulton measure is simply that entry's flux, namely 10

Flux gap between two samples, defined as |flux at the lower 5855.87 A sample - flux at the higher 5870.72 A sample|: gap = 1.1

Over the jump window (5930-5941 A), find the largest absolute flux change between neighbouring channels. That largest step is 1.7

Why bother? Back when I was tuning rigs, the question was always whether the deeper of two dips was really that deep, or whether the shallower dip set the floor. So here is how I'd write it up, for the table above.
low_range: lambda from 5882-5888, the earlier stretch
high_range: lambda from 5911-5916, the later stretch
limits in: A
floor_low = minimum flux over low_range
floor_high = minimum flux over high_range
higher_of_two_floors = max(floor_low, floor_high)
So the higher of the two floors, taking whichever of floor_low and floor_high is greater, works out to 10.0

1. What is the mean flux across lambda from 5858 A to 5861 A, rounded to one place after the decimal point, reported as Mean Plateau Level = 10.7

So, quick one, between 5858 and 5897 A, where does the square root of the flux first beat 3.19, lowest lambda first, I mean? 5858.57 A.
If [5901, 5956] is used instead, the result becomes 5901.90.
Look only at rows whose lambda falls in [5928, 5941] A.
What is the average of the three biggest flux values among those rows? 11.0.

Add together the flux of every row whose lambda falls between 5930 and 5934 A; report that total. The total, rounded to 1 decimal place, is 29.1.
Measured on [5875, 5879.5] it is 33.8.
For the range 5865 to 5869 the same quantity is 30.8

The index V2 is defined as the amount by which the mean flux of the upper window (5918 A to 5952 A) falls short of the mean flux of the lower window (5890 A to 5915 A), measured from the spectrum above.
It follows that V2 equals -0.1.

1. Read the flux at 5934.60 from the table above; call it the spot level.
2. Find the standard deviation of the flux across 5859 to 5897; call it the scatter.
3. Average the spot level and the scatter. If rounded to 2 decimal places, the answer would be 5.70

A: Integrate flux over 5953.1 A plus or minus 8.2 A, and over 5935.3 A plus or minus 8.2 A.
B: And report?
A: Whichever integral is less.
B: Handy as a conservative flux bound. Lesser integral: 167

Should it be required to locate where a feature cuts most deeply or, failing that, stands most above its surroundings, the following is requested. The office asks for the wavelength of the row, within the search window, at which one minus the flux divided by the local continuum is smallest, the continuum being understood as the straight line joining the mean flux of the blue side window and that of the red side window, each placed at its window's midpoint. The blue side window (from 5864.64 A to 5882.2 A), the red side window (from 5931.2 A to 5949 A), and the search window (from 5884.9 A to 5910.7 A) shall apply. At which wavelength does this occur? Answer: 5897.82 A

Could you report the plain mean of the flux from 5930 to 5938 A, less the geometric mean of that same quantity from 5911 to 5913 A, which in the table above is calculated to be -0.4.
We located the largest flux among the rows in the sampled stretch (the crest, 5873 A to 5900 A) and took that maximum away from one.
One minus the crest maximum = -11.3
